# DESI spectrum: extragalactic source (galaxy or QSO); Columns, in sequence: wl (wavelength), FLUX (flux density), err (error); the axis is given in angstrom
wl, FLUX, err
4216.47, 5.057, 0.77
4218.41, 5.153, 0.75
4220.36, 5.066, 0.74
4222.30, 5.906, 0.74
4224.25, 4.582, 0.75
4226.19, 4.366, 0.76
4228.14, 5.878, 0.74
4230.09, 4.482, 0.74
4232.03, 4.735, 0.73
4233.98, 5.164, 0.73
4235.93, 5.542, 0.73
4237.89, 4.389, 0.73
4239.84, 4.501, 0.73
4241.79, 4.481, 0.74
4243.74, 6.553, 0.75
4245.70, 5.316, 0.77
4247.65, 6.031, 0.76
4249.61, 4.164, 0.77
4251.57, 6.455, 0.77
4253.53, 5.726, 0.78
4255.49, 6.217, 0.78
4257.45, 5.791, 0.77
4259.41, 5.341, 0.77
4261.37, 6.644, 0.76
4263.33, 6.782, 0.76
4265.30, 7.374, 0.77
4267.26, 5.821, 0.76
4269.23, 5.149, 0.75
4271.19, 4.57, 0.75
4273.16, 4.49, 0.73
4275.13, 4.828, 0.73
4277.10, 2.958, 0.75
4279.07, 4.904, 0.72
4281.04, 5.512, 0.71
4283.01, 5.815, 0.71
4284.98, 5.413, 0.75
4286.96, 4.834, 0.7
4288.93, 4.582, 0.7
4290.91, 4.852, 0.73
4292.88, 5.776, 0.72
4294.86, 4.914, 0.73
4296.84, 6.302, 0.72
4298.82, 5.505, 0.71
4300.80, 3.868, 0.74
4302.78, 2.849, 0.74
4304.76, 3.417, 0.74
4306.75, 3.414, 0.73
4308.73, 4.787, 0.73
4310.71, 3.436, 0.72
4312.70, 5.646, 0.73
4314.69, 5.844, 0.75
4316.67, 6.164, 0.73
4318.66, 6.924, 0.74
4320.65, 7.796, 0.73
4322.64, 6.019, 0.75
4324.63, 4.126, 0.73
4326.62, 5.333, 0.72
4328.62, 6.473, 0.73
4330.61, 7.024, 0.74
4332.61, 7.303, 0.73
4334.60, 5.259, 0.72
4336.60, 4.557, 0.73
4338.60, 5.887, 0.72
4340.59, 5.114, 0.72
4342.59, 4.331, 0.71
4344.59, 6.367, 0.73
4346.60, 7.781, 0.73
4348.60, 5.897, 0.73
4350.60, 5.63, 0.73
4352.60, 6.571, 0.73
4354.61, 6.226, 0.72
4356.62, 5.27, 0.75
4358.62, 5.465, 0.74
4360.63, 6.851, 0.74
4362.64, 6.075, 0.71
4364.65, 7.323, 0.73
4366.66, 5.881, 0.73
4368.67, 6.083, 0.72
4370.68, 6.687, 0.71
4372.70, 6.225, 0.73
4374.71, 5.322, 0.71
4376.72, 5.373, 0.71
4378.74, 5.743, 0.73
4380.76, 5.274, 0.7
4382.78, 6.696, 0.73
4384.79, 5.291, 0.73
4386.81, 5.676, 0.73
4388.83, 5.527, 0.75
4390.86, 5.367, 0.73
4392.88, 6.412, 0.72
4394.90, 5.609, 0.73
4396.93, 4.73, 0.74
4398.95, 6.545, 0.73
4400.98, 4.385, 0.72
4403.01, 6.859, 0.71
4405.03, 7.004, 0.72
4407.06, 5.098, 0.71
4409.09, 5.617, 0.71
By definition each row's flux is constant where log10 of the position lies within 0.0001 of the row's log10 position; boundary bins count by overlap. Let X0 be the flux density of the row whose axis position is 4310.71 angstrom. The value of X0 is 3.436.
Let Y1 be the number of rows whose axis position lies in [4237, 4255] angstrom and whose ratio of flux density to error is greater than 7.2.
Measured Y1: 4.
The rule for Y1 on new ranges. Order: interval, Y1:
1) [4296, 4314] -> 3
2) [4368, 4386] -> 9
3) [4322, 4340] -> 7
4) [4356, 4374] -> 8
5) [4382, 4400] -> 8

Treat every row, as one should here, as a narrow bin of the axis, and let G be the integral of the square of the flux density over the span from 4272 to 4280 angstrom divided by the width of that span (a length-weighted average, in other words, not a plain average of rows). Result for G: 19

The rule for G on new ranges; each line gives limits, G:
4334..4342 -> 27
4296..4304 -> 23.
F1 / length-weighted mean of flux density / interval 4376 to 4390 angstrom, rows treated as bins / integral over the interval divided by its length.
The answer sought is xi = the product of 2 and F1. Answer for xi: 11.3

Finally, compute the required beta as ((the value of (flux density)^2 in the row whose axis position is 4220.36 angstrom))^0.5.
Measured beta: 5.1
